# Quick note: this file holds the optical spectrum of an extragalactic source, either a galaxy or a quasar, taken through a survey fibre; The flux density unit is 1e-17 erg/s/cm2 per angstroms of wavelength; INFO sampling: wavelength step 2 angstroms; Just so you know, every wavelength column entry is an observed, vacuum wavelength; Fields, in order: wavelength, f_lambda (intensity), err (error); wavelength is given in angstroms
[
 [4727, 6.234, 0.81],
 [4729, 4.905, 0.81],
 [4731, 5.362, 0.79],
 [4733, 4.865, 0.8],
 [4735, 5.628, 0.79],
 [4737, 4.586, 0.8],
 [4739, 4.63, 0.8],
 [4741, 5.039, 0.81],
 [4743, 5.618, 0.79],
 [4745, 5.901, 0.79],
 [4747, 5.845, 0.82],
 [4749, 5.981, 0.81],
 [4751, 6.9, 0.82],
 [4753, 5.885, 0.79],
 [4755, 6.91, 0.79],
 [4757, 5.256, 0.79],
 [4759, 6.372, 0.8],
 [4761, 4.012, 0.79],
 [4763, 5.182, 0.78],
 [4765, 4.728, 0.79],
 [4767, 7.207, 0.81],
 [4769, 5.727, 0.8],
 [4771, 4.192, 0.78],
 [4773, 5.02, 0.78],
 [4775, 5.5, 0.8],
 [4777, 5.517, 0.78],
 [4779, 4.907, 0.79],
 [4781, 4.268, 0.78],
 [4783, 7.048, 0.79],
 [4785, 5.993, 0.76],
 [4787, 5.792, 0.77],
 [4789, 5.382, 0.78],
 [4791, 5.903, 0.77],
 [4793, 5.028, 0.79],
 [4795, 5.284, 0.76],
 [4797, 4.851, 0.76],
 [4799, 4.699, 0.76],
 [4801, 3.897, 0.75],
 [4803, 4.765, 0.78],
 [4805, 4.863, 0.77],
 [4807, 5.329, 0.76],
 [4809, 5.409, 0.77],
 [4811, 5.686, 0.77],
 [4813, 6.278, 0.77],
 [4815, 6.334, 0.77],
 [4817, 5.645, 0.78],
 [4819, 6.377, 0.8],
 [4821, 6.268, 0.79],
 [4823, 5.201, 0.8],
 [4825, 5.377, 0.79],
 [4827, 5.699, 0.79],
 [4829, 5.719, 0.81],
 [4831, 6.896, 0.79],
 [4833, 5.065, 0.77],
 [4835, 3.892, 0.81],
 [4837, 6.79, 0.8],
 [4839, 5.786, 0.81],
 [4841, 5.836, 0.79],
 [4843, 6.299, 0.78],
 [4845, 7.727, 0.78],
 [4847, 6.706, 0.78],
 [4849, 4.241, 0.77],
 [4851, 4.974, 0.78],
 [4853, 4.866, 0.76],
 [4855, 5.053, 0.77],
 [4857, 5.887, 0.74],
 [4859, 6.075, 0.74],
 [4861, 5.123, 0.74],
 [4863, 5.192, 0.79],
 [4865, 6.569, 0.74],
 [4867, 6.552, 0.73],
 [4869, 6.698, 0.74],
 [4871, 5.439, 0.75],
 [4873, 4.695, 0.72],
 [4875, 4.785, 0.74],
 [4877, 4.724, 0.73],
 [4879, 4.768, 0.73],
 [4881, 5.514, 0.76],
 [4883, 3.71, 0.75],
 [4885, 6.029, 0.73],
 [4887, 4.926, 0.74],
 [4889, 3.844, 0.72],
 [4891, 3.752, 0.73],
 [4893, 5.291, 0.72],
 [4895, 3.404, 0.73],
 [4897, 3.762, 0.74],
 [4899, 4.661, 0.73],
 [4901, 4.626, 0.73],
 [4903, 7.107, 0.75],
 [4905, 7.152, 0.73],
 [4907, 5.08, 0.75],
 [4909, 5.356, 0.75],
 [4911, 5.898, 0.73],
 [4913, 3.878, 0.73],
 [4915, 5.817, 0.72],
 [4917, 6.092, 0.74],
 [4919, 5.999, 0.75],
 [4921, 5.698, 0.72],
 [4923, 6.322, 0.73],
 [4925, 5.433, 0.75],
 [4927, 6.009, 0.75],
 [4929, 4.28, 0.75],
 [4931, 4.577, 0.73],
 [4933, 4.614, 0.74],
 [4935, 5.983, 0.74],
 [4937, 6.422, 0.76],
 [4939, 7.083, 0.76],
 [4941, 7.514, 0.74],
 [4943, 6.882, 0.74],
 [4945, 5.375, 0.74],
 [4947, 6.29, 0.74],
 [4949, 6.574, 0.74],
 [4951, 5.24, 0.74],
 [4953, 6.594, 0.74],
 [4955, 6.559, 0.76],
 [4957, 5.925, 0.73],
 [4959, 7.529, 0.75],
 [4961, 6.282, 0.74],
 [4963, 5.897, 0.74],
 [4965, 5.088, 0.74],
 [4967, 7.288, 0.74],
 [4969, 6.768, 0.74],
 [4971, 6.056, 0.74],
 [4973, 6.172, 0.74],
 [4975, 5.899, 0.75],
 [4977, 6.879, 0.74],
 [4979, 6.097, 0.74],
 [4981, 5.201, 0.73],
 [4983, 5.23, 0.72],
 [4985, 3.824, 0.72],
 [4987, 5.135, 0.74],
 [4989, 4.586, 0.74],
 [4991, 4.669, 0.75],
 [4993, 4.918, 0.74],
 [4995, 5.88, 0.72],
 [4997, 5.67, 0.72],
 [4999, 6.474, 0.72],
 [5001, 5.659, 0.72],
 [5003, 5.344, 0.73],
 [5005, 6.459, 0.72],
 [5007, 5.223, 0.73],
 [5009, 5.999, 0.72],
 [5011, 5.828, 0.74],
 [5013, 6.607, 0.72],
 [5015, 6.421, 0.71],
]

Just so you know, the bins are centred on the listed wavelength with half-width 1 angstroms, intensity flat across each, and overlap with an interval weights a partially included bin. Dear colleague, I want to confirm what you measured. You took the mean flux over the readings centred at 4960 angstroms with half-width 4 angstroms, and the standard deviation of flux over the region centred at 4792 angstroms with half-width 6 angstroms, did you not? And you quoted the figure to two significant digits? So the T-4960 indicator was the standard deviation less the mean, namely -6.0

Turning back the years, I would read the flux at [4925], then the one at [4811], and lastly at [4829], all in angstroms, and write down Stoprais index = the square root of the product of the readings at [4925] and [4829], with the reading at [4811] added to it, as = 11.3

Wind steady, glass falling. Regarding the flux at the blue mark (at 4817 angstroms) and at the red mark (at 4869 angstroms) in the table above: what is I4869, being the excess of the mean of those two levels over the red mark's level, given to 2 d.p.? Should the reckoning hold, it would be -0.53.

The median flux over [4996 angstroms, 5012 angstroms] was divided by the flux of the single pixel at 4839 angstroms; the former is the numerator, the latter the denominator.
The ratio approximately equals 0.99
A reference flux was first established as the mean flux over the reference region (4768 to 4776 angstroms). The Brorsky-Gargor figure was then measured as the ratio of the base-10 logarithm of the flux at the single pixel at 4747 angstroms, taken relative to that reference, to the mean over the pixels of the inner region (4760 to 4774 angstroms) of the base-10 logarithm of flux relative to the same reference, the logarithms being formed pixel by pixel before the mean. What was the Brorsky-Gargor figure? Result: -14.9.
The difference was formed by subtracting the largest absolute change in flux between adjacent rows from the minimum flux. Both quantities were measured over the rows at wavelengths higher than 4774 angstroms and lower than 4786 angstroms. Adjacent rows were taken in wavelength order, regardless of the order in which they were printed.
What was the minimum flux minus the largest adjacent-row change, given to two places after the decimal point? 1.49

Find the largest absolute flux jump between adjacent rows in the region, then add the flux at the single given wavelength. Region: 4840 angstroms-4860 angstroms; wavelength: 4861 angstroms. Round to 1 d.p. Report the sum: 7.6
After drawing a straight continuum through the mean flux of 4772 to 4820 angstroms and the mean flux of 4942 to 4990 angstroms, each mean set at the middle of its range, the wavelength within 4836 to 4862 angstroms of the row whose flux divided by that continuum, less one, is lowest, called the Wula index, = 4849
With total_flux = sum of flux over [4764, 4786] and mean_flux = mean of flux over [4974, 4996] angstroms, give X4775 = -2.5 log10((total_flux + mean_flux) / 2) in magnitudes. -3.79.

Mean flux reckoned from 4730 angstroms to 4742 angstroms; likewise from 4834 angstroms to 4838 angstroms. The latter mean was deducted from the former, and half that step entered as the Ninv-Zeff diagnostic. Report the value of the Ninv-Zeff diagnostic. -0.16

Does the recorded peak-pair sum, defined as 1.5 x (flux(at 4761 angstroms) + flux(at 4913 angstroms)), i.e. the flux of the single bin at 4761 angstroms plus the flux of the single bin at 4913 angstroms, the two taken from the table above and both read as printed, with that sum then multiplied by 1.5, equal 11.8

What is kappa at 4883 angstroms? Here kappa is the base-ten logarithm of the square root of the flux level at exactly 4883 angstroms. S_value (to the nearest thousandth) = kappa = 0.285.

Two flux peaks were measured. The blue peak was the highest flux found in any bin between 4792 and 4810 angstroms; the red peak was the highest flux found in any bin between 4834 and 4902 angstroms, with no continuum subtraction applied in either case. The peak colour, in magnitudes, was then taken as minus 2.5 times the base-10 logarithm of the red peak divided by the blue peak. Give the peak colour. -0.39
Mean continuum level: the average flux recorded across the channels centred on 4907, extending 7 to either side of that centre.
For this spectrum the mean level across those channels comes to 5.6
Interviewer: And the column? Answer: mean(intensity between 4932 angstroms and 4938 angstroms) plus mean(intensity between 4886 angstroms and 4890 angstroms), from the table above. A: 10.1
